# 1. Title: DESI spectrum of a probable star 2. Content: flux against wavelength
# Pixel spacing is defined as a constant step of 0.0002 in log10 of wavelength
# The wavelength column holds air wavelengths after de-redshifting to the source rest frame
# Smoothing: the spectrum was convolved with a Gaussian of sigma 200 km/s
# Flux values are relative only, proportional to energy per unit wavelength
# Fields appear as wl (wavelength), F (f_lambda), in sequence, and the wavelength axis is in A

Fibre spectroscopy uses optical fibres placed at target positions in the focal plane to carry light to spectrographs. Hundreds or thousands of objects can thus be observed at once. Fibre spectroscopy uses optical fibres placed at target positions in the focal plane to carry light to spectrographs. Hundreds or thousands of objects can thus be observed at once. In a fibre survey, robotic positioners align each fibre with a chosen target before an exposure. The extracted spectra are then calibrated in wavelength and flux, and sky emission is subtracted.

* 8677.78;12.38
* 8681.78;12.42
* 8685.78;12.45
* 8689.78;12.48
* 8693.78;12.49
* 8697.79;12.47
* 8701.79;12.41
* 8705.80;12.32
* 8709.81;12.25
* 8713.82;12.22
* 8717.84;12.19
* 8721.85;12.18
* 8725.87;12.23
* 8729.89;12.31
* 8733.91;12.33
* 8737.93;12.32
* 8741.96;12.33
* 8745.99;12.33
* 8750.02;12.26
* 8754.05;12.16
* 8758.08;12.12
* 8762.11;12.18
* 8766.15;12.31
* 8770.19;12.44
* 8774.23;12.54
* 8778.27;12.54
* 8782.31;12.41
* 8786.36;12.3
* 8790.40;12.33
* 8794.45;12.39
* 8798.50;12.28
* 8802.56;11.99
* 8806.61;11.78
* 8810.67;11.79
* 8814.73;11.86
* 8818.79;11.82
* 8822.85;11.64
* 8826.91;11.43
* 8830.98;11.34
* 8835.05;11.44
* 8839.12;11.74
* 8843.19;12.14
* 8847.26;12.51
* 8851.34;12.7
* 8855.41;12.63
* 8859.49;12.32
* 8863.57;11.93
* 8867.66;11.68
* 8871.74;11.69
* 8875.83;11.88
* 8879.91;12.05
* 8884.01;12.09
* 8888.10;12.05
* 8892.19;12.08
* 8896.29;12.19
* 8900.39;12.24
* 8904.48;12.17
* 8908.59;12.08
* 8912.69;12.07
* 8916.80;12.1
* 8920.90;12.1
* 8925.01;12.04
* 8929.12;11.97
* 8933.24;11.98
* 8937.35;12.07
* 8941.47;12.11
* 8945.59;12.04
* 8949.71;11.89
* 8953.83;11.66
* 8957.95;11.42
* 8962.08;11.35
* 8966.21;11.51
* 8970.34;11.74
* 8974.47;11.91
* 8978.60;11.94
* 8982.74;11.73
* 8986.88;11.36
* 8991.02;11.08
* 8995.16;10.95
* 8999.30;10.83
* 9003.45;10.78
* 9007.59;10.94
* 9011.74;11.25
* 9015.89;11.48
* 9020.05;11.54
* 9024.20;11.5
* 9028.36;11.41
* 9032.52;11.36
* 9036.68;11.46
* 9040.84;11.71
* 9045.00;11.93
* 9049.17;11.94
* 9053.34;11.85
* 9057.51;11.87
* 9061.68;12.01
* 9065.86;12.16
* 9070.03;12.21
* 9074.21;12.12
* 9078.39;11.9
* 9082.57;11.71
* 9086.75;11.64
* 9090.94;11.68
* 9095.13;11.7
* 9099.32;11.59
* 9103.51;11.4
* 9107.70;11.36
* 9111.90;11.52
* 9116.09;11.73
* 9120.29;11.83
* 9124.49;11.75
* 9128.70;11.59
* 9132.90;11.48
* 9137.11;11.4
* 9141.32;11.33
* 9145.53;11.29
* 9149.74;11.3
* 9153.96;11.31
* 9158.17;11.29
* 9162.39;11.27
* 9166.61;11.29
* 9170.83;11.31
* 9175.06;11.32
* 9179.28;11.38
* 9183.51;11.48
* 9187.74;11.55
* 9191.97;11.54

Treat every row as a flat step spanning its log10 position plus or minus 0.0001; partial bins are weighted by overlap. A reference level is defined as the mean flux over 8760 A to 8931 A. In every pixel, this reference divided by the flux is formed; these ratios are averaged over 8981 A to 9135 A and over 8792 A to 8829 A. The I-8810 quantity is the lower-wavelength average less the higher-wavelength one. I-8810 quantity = -0.03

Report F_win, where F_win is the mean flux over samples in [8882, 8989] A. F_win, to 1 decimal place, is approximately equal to 11.9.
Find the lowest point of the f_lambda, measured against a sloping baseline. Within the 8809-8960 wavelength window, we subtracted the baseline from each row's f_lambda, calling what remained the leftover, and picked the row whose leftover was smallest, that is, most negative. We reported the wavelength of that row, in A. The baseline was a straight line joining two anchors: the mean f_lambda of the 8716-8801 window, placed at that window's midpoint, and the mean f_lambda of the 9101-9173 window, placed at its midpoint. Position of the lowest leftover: 8830.98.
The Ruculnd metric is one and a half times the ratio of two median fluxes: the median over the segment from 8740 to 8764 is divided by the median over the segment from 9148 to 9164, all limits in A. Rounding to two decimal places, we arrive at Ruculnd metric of 1.62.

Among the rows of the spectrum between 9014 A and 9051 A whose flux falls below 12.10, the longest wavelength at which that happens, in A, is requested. 9049.17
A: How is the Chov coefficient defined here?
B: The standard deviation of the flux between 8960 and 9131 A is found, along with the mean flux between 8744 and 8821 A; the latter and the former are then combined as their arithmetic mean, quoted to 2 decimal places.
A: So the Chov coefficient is 6.27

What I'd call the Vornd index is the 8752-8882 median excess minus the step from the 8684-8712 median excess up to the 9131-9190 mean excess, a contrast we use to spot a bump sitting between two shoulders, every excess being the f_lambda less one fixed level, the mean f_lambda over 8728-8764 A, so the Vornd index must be 1.0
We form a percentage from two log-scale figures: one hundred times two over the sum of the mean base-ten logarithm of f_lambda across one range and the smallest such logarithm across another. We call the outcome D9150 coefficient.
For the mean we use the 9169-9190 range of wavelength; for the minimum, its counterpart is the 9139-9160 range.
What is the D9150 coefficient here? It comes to 94.8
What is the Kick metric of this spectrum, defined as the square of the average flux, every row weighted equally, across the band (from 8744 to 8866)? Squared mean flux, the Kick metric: 147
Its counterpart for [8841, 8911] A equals 147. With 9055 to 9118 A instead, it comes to 139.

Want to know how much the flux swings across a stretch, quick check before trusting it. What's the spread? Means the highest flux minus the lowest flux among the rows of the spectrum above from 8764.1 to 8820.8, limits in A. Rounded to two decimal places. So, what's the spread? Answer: 0.76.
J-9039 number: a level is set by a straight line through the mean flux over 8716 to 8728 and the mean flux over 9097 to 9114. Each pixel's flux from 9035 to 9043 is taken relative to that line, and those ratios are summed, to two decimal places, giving 2.00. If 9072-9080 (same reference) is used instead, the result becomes 2.08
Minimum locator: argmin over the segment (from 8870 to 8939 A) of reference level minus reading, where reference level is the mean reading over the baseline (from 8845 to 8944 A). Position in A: 8900.39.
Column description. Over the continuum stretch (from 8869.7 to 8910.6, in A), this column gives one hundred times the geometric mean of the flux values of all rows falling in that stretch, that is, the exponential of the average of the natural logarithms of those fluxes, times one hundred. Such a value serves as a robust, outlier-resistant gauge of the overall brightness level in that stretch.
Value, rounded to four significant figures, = 1205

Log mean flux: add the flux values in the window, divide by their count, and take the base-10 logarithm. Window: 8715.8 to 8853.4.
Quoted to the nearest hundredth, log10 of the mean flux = 1.08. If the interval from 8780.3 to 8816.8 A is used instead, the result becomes 1.08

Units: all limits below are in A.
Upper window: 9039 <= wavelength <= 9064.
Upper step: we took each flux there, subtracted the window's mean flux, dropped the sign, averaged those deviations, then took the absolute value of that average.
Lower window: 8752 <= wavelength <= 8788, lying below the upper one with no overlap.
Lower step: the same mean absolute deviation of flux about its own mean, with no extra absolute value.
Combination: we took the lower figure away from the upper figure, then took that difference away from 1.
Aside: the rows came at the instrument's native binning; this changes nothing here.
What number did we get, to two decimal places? 1.06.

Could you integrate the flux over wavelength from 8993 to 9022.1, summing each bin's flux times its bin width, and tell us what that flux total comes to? 323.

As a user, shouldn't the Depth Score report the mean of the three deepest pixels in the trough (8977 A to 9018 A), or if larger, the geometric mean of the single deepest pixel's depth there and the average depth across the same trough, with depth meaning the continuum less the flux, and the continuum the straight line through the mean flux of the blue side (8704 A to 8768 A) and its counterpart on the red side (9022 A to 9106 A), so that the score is 1.0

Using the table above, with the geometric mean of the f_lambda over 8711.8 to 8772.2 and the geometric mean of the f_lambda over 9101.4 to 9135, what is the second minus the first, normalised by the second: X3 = -0.059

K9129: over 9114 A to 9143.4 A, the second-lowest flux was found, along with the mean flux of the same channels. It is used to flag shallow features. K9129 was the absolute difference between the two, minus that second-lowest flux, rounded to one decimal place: -11.2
